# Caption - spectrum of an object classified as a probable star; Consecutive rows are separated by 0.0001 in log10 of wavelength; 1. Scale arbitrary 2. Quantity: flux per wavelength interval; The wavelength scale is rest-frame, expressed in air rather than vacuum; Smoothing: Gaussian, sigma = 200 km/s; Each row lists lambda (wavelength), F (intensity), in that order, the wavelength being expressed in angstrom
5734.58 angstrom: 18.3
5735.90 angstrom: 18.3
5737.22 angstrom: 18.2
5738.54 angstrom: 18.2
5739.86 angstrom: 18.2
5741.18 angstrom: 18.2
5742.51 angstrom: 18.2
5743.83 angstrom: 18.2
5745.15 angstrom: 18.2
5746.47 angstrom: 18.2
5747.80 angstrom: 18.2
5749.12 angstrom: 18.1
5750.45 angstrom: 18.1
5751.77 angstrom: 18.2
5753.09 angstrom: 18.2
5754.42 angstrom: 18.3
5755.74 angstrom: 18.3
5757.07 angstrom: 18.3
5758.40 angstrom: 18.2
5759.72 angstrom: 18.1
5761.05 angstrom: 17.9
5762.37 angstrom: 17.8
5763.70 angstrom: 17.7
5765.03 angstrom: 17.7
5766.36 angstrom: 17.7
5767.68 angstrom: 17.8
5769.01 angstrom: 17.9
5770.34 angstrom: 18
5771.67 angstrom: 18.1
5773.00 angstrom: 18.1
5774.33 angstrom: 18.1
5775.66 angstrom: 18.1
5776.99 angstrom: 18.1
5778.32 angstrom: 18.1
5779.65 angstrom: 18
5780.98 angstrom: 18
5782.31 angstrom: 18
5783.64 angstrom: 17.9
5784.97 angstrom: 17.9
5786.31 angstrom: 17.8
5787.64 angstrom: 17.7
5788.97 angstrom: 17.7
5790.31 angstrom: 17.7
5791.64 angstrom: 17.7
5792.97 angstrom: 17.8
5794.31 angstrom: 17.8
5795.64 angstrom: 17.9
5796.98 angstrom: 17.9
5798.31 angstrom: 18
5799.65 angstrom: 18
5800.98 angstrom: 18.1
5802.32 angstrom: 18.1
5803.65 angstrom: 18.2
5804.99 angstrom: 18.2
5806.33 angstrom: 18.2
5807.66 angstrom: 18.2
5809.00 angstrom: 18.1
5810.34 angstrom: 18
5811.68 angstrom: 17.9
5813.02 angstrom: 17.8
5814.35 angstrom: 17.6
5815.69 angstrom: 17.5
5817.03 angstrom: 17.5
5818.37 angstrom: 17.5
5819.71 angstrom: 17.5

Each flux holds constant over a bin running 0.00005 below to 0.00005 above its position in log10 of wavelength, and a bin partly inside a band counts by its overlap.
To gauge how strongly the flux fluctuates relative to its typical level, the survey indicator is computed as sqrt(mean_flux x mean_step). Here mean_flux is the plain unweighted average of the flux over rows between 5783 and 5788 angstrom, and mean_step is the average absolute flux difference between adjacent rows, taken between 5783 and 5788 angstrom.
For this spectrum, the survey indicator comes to 1.1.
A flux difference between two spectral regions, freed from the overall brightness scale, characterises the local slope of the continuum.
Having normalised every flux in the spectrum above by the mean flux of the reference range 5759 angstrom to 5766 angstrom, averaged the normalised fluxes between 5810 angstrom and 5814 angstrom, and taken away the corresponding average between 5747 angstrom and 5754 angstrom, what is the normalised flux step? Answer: -0.015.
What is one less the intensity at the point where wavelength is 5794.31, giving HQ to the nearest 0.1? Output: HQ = -16.8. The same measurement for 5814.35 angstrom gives -16.6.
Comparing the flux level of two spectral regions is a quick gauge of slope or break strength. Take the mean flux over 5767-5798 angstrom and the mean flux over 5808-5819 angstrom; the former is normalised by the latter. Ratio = 1.01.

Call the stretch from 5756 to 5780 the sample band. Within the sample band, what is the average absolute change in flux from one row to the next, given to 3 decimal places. 0.065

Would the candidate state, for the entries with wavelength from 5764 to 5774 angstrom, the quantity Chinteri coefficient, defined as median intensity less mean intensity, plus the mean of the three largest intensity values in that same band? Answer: 18.1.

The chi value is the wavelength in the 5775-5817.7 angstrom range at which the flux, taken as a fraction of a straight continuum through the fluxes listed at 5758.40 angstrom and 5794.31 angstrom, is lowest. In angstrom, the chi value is 5787.64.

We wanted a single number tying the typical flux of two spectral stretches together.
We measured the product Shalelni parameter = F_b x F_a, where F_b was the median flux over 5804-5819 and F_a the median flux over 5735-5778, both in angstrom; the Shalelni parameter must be 325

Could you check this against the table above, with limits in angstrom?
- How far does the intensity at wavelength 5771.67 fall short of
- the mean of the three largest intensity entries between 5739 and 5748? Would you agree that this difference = 0.10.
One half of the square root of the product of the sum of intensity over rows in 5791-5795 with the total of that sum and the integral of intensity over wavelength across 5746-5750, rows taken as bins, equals 40.9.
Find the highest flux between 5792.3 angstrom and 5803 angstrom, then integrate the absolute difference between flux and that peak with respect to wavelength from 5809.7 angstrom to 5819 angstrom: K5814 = 3.9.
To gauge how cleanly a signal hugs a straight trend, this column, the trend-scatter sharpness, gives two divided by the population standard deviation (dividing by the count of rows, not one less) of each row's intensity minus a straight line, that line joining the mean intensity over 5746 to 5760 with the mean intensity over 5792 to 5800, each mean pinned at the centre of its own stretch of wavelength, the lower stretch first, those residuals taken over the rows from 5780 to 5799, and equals 18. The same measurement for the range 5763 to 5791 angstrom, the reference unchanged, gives 12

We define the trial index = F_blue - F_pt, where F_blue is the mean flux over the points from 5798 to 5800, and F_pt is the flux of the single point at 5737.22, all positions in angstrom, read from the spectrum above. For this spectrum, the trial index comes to -0.2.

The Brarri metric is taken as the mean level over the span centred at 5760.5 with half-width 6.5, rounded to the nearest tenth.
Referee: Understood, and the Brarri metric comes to 18.0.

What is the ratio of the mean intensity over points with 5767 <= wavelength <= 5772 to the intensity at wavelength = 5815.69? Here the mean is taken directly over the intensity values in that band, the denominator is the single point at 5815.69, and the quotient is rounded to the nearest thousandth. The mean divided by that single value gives 1.026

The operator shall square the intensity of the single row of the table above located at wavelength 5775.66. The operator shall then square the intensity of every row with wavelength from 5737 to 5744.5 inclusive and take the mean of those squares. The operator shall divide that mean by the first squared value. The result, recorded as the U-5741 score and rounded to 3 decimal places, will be 1.011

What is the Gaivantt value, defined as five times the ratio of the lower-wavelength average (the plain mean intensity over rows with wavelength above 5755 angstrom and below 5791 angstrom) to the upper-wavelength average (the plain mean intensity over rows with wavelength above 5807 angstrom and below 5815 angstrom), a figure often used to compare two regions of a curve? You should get 5.01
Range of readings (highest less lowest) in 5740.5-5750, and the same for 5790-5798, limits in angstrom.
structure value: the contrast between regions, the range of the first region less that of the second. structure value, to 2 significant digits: -0.10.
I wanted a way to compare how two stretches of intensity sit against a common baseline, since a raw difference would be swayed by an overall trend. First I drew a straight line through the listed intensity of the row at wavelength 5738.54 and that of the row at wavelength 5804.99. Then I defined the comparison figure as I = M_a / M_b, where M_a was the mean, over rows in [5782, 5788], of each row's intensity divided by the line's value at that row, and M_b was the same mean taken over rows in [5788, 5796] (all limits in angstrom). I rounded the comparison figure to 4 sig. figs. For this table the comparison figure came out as 1.005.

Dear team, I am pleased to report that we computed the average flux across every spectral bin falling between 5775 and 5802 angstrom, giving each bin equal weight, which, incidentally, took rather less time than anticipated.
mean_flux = 17.91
